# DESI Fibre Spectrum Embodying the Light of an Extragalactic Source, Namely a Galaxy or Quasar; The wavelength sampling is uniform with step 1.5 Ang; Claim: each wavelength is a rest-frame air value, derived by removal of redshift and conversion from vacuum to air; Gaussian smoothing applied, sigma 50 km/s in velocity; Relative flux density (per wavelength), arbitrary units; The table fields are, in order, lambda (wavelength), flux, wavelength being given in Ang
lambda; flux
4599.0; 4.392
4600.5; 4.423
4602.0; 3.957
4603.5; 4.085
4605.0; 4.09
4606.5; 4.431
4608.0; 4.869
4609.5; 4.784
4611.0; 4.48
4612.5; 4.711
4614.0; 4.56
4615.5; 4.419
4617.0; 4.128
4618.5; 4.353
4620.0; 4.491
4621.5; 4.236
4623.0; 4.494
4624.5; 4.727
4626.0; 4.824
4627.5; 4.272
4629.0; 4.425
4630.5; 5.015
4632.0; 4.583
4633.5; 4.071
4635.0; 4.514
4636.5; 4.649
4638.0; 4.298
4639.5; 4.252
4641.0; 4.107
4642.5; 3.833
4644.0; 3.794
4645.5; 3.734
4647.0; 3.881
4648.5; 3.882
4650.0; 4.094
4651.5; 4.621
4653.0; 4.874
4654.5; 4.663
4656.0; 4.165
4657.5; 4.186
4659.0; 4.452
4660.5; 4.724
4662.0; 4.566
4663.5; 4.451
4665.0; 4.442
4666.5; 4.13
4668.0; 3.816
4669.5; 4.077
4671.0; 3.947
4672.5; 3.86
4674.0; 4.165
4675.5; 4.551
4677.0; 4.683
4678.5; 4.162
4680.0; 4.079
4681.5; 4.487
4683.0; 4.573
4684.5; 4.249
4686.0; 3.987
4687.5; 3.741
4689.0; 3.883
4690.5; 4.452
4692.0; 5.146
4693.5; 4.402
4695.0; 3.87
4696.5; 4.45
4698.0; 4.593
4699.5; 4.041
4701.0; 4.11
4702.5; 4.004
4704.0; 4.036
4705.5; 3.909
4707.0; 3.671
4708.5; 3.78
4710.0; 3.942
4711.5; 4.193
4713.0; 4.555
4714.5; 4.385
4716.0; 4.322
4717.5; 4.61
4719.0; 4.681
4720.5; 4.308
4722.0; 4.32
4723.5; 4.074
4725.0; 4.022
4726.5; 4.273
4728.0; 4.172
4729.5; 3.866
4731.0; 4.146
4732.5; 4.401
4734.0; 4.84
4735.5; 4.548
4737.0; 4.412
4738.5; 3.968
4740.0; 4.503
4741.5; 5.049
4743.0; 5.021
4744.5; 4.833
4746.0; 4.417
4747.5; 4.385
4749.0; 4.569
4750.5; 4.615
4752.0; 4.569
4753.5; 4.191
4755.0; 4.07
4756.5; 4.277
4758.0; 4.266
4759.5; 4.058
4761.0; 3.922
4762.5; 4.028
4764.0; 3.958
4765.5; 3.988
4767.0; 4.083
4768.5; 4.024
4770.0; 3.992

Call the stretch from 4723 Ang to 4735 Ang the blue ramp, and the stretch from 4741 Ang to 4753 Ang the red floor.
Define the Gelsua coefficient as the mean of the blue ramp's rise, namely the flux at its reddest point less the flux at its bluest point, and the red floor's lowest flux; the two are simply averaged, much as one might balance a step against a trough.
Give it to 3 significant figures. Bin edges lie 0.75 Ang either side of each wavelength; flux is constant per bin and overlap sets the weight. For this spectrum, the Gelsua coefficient 2.58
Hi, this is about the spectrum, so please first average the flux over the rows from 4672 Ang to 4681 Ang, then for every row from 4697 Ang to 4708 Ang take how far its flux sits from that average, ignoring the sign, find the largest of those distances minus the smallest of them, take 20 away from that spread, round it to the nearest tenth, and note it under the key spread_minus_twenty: -19.6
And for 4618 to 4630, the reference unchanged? -19.4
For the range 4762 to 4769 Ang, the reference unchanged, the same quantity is -19.9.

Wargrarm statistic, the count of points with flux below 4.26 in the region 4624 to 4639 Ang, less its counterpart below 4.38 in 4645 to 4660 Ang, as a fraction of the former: -5.0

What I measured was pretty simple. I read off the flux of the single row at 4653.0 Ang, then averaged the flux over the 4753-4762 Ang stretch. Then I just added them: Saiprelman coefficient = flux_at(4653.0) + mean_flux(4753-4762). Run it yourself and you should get 9.00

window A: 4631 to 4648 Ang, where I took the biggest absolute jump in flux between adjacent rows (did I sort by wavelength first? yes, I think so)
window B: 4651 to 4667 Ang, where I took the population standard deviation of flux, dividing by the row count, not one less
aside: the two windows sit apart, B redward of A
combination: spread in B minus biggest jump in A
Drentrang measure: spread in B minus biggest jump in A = -0.28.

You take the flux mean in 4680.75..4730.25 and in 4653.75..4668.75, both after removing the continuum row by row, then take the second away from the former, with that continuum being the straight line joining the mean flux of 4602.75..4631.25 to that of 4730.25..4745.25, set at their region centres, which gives -0.17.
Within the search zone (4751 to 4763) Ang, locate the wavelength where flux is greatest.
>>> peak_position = 4752.0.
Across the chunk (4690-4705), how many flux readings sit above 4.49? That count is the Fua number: 2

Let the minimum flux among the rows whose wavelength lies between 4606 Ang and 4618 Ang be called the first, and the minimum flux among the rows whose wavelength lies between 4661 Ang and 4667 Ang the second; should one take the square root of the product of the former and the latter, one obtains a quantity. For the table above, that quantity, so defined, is 4.13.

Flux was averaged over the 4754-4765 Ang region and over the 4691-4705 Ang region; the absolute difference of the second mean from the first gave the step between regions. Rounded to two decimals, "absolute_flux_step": 0.21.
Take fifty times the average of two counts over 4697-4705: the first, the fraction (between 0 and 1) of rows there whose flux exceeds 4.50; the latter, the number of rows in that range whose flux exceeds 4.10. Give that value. 55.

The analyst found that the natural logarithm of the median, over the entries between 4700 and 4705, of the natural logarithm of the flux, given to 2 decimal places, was 0.33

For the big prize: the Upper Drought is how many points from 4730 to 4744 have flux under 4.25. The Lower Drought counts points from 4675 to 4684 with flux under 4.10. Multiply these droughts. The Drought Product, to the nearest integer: 2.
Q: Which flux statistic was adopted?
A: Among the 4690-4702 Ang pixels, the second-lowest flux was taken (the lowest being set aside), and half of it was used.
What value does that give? 2.02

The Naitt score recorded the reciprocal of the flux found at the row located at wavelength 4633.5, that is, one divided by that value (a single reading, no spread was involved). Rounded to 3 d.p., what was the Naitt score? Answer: 0.246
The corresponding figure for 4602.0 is 0.253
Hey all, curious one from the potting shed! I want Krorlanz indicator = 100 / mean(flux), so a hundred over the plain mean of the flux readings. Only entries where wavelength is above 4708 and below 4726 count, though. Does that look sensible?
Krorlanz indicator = 23.4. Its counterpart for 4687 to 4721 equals 23.7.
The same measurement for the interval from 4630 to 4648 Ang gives 23.7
